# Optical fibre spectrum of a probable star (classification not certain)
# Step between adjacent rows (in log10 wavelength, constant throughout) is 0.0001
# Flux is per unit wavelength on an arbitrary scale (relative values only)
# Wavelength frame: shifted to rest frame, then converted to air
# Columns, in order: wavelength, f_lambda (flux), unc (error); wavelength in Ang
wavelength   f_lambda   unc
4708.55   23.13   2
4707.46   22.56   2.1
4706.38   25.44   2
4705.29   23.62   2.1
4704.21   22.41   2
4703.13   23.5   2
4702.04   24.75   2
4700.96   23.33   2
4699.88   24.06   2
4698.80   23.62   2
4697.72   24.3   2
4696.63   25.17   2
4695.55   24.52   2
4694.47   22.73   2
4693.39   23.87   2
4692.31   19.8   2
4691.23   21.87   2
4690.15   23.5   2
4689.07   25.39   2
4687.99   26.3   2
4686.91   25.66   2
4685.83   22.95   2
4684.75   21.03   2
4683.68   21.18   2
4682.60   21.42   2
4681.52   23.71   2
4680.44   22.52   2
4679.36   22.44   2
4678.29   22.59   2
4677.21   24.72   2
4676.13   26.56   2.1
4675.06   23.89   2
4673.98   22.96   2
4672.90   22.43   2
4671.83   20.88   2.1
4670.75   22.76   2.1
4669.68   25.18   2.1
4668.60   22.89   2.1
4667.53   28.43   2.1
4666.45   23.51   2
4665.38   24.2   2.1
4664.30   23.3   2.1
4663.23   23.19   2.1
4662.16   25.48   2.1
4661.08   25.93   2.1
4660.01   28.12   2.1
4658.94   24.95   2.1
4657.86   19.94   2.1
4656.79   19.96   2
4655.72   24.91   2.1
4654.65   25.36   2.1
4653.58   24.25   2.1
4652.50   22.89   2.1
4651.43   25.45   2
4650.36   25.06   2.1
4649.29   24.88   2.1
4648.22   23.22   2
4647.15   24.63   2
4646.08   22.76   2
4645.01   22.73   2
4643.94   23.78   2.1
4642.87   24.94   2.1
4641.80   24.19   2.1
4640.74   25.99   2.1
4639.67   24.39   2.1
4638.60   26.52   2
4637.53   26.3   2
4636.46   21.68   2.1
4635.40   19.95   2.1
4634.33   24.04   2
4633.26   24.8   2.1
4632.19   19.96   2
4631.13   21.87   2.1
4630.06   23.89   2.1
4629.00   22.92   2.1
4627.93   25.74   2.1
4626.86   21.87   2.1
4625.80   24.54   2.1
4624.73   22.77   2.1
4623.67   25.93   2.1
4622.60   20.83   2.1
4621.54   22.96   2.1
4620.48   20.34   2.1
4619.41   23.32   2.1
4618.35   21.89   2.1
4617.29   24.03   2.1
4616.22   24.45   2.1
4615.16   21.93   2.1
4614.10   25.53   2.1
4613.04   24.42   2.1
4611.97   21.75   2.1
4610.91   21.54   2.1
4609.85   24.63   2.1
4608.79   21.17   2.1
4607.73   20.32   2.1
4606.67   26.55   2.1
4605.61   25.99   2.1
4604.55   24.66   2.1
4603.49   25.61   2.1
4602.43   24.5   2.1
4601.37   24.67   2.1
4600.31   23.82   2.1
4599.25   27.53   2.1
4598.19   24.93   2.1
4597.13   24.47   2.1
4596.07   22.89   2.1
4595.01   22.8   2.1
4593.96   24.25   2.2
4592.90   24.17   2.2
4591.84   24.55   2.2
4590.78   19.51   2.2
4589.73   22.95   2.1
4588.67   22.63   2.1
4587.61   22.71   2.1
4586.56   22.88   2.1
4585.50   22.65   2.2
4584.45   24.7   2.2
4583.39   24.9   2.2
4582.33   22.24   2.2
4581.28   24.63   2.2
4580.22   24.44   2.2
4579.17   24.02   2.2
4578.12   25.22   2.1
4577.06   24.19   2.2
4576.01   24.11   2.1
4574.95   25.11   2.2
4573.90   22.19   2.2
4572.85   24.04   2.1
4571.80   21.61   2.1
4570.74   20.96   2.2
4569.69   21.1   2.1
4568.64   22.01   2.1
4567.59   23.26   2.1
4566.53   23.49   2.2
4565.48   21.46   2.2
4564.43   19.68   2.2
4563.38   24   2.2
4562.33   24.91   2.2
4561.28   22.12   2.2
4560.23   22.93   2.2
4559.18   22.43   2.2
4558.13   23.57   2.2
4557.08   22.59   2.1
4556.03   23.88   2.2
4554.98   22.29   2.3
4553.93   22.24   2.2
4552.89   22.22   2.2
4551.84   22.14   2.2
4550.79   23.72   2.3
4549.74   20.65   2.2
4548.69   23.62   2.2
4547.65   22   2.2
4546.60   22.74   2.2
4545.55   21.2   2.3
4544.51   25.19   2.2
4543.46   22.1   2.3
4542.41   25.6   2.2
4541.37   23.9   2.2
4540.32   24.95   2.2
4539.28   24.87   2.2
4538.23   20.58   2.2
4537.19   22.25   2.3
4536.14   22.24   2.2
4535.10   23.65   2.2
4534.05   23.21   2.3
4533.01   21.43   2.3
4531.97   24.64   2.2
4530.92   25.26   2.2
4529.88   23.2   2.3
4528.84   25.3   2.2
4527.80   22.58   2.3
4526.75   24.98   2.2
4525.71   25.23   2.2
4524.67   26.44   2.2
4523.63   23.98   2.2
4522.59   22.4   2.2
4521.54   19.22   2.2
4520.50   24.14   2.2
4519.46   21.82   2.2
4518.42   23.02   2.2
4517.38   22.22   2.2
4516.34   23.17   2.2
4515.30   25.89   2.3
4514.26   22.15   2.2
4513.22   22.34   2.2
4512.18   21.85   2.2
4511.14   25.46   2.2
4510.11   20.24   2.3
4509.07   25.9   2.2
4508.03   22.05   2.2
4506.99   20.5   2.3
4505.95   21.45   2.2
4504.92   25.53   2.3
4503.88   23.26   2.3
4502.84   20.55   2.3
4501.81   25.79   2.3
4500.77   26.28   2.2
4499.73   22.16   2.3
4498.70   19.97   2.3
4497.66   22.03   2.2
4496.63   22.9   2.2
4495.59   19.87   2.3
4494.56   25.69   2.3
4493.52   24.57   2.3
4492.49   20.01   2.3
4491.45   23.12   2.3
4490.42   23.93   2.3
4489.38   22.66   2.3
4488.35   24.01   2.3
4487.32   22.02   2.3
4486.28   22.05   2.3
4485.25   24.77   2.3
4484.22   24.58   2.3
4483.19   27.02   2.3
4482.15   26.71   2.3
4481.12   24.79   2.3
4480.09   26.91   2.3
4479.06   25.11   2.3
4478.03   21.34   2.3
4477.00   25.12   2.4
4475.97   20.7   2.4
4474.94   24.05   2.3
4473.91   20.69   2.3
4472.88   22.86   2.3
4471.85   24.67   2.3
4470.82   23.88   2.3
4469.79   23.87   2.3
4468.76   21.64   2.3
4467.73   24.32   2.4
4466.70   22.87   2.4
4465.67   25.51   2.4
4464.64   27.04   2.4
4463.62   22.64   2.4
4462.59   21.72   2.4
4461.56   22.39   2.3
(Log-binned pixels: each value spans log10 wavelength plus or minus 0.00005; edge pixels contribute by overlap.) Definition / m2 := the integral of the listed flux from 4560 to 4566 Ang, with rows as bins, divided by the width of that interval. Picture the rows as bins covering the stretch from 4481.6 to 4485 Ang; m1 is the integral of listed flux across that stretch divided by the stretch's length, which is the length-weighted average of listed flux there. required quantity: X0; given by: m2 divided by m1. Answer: 0.87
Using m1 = 26.0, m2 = 22.5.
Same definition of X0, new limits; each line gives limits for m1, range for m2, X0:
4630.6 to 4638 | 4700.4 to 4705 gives 1.04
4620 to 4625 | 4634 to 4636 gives 0.97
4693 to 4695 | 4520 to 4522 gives 0.93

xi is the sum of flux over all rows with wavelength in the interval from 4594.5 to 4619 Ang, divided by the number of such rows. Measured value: 23.9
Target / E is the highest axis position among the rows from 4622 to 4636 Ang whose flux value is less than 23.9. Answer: 4635.40 Ang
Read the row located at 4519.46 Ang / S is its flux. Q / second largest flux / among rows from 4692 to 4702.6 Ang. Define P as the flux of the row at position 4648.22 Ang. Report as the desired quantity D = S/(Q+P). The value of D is 0.45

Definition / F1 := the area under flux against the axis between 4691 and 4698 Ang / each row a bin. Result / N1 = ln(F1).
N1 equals 5.09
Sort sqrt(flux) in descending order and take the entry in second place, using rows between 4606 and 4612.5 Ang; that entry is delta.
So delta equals 4.96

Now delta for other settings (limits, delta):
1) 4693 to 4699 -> 4.95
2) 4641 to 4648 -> 4.96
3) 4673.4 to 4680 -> 4.97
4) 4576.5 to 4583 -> 4.96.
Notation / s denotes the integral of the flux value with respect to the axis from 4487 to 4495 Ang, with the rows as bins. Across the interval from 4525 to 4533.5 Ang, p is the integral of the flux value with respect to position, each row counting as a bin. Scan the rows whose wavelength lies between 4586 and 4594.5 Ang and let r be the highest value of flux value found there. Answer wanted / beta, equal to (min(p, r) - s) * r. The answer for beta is -3964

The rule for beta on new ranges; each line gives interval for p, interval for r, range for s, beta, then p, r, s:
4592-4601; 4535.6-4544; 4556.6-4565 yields -4243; 219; 25.6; 191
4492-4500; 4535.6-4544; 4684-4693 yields -4710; 177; 25.6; 210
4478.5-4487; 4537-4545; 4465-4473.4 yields -4449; 214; 25.6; 199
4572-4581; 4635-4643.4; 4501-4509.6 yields -4593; 217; 26.52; 200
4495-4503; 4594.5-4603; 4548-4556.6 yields -4591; 181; 27.53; 194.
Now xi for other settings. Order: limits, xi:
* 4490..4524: 22.8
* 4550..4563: 22.9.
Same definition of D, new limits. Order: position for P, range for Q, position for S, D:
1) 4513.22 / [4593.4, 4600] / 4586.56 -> 0.48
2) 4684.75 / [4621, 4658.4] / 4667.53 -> 0.60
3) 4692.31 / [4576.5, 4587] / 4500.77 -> 0.59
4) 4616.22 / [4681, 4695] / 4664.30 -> 0.46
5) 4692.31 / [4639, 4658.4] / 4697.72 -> 0.54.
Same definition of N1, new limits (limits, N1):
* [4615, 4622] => 5.07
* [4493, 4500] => 5.06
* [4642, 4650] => 5.25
